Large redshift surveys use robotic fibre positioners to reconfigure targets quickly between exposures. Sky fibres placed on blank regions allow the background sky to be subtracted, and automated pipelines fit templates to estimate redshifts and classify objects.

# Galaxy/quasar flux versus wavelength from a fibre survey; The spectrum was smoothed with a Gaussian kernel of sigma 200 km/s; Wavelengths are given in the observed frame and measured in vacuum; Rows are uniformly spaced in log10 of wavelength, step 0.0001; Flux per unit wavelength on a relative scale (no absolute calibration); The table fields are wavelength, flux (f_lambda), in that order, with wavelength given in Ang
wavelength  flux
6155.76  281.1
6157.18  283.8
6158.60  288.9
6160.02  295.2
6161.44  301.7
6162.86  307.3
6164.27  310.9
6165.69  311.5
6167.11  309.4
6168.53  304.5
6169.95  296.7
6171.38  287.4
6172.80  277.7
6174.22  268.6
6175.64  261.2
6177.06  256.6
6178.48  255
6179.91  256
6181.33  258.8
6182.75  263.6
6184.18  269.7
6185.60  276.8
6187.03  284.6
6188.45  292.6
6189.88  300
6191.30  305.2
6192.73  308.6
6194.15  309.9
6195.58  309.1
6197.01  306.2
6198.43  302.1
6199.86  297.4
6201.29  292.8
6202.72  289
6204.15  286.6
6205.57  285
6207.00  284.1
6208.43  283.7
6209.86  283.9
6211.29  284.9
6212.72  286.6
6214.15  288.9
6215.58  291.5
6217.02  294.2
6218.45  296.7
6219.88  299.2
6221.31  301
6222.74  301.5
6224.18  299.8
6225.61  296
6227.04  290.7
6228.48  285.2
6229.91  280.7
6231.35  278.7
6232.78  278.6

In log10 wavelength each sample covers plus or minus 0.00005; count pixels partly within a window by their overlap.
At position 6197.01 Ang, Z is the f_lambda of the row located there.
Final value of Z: 306.2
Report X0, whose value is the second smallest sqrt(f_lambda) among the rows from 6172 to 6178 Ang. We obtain 16.2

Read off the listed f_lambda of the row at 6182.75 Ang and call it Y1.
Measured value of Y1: 263.6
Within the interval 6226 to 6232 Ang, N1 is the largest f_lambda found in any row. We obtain 290.7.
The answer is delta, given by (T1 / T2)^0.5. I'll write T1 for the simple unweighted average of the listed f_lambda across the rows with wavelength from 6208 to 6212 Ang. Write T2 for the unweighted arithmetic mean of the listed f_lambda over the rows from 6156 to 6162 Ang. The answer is 0.99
